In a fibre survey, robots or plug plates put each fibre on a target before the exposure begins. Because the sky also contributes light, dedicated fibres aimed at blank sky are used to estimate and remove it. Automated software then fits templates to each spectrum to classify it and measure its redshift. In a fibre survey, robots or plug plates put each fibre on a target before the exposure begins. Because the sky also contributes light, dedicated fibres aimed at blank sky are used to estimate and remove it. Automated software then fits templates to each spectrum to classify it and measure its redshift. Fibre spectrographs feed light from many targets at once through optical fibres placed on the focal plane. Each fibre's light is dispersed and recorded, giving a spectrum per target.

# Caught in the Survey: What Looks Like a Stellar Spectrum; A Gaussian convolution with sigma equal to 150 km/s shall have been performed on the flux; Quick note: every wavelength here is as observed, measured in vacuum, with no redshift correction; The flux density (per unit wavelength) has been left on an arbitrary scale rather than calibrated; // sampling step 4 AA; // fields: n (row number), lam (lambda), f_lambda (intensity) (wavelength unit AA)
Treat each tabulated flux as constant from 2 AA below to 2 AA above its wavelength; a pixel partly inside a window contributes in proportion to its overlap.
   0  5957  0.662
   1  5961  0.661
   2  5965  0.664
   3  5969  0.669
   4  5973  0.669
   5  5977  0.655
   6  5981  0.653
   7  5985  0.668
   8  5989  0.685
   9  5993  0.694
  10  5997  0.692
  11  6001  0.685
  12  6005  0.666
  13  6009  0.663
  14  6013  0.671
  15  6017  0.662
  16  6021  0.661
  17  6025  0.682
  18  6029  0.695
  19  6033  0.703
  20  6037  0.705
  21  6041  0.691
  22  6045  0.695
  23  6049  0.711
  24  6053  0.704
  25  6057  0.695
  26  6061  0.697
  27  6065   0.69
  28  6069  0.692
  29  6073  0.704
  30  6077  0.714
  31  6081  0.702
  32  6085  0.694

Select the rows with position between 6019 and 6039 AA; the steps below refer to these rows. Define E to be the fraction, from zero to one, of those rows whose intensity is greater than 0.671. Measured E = 0.80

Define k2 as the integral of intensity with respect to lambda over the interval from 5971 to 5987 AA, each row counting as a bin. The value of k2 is 10.6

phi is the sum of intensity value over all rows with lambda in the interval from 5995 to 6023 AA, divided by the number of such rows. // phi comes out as 0.671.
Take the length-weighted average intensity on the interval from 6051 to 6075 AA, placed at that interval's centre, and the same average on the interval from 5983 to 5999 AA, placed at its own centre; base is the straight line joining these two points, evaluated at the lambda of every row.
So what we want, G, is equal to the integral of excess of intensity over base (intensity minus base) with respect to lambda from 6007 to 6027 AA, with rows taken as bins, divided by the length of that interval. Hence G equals -0.021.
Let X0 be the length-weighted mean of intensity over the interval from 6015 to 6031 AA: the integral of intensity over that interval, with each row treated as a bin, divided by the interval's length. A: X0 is 0.675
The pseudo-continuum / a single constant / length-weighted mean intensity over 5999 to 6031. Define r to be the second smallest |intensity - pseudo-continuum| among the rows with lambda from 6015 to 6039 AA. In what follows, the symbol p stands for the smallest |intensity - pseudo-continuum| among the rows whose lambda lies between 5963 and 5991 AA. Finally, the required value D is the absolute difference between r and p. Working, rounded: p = 0.004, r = 0.0111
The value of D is 0.007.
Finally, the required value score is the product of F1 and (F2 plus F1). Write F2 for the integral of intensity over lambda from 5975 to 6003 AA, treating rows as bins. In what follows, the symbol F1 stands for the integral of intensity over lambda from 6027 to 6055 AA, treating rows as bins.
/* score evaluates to 756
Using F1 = 19.6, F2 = 18.9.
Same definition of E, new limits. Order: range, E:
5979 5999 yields 0.60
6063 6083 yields 1.00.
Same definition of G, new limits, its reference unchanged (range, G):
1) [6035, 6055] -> 0.007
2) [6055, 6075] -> -0.002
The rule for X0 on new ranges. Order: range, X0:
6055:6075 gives 0.696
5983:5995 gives 0.682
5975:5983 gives 0.654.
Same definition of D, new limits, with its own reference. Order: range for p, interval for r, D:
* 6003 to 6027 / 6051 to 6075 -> 0.017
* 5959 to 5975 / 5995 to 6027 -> 0.003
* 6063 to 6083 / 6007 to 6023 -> 0.007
